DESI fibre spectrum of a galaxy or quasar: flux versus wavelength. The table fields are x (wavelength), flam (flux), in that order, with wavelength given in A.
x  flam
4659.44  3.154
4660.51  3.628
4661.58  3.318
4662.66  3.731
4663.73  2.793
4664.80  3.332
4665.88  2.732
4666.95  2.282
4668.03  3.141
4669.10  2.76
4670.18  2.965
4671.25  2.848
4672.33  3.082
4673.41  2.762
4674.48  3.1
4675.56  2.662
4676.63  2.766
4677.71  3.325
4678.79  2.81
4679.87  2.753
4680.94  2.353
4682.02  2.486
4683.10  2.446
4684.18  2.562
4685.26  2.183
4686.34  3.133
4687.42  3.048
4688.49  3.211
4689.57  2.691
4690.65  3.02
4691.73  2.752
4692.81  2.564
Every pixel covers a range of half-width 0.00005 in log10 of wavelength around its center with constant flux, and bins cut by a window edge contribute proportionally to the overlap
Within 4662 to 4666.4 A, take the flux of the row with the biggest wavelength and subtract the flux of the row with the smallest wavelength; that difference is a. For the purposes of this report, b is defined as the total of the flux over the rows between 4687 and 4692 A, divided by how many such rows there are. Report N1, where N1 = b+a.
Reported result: 1.9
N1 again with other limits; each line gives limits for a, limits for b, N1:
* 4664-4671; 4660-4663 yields 3.2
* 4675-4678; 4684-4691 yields 3.5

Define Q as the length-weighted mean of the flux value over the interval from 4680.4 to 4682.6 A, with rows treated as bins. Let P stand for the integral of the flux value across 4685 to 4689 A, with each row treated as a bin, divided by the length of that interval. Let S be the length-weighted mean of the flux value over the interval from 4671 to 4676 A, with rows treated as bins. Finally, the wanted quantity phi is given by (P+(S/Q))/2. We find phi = 2.07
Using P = 2.947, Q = 2.43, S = 2.89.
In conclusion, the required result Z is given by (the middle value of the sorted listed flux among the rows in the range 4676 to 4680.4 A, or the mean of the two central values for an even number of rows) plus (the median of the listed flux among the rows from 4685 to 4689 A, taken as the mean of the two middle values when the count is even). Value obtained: 5.9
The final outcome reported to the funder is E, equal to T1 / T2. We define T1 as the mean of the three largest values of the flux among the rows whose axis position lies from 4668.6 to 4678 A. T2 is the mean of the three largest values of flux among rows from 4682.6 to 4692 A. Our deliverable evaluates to 1.01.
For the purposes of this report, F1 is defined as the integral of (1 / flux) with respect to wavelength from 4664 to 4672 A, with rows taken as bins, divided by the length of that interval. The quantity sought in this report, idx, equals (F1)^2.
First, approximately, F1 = 0.3527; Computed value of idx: 0.124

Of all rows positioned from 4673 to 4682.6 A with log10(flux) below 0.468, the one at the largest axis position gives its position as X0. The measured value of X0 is 4682.02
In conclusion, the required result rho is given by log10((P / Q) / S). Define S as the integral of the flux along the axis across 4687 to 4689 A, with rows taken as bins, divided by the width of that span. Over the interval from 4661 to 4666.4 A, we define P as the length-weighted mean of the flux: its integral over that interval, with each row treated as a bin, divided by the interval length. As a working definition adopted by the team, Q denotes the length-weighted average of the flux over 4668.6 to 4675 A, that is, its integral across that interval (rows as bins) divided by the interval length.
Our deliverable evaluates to -0.46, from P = 3.19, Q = 2.92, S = 3.15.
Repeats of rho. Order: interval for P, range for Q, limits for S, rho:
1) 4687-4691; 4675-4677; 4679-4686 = -0.36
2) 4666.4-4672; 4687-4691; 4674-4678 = -0.50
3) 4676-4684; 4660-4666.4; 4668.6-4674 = -0.54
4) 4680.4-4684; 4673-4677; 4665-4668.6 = -0.51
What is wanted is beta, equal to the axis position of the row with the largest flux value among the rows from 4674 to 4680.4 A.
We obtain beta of 4677.71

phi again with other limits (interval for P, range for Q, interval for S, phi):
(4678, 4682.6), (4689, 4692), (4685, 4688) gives 1.82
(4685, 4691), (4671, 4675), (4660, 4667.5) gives 1.98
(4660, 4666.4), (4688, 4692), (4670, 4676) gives 2.12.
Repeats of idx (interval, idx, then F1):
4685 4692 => 0.123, 0.3506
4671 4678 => 0.118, 0.3436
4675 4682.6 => 0.136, 0.3692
